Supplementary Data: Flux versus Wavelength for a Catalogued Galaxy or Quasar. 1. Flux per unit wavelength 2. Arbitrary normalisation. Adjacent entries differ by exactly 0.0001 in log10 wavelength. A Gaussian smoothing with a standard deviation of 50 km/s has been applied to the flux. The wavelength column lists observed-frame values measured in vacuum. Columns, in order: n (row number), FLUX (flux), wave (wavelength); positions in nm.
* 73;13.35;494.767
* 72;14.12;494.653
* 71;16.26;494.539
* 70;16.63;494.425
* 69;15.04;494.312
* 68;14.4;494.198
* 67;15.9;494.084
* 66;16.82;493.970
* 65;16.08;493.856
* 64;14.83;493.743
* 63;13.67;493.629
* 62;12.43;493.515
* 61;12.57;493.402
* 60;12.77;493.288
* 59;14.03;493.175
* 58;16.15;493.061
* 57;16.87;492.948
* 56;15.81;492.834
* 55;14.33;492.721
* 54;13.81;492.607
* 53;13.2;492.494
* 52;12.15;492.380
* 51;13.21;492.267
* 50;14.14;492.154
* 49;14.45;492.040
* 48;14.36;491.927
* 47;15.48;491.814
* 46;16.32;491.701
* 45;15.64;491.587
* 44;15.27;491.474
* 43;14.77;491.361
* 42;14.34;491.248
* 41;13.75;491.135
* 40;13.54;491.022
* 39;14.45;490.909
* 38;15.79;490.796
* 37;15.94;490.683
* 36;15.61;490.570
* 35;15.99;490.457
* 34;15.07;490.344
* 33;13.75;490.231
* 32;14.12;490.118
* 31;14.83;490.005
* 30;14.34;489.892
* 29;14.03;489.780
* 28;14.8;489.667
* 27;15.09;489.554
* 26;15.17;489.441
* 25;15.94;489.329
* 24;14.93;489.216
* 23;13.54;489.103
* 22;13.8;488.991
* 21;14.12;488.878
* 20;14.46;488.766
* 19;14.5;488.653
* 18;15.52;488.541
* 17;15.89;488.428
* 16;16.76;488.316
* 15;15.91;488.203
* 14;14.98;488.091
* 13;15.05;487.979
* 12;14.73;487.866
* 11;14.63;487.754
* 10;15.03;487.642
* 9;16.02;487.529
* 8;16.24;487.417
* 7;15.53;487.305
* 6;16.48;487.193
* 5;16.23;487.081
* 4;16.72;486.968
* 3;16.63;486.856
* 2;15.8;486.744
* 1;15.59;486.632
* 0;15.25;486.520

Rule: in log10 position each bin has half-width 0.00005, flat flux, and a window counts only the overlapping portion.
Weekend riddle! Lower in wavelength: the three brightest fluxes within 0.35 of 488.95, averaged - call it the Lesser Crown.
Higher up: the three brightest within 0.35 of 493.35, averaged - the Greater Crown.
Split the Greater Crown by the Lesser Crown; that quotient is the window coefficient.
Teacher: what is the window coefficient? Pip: 1.00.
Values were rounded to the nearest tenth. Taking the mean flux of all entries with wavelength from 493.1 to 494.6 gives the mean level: 14.7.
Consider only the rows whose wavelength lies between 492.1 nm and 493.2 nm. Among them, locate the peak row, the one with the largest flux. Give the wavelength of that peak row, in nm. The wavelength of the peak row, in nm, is 492.948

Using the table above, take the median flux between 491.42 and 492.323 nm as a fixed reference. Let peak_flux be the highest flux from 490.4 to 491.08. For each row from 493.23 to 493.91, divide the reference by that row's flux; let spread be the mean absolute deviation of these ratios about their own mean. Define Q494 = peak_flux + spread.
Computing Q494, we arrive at 16.1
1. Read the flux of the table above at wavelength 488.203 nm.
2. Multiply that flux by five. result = 80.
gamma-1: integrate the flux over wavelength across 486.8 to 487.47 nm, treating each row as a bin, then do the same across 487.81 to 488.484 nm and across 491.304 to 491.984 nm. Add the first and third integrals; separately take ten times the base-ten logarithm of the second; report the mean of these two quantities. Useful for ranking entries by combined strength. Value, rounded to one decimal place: 15.8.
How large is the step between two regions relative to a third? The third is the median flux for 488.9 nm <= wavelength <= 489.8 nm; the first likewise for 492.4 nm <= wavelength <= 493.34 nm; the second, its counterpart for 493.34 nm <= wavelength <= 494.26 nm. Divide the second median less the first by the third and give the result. 0.03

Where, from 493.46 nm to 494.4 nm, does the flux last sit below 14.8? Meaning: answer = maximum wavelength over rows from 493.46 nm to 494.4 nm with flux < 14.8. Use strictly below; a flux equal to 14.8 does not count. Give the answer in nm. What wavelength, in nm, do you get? 494.198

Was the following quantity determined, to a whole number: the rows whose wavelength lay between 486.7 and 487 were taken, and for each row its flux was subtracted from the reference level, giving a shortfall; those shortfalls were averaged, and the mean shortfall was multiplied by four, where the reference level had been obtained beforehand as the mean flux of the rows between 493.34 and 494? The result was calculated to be -8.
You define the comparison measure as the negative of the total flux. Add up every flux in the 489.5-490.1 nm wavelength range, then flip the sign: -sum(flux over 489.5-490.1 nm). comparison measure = -73.1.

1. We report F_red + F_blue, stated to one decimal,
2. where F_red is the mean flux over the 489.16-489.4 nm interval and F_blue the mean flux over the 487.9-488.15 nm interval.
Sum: 30.4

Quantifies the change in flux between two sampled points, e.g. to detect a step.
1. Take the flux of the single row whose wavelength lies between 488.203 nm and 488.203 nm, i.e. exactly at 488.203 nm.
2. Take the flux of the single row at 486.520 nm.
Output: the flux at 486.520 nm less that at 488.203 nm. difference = -0.7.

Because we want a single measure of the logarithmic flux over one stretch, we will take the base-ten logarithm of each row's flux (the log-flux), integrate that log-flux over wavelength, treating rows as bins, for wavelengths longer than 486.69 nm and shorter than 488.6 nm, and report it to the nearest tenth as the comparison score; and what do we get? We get 2.3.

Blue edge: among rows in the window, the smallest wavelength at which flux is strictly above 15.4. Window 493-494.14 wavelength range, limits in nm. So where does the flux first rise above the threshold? 493.061 nm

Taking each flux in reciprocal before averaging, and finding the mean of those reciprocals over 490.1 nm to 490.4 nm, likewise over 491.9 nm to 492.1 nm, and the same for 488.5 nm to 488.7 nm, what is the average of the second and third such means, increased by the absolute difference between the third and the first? 0.071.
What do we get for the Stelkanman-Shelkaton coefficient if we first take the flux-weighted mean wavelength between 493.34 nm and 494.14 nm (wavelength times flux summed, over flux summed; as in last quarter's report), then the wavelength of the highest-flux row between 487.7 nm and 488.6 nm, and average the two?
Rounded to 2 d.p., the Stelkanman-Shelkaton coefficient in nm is 491.04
